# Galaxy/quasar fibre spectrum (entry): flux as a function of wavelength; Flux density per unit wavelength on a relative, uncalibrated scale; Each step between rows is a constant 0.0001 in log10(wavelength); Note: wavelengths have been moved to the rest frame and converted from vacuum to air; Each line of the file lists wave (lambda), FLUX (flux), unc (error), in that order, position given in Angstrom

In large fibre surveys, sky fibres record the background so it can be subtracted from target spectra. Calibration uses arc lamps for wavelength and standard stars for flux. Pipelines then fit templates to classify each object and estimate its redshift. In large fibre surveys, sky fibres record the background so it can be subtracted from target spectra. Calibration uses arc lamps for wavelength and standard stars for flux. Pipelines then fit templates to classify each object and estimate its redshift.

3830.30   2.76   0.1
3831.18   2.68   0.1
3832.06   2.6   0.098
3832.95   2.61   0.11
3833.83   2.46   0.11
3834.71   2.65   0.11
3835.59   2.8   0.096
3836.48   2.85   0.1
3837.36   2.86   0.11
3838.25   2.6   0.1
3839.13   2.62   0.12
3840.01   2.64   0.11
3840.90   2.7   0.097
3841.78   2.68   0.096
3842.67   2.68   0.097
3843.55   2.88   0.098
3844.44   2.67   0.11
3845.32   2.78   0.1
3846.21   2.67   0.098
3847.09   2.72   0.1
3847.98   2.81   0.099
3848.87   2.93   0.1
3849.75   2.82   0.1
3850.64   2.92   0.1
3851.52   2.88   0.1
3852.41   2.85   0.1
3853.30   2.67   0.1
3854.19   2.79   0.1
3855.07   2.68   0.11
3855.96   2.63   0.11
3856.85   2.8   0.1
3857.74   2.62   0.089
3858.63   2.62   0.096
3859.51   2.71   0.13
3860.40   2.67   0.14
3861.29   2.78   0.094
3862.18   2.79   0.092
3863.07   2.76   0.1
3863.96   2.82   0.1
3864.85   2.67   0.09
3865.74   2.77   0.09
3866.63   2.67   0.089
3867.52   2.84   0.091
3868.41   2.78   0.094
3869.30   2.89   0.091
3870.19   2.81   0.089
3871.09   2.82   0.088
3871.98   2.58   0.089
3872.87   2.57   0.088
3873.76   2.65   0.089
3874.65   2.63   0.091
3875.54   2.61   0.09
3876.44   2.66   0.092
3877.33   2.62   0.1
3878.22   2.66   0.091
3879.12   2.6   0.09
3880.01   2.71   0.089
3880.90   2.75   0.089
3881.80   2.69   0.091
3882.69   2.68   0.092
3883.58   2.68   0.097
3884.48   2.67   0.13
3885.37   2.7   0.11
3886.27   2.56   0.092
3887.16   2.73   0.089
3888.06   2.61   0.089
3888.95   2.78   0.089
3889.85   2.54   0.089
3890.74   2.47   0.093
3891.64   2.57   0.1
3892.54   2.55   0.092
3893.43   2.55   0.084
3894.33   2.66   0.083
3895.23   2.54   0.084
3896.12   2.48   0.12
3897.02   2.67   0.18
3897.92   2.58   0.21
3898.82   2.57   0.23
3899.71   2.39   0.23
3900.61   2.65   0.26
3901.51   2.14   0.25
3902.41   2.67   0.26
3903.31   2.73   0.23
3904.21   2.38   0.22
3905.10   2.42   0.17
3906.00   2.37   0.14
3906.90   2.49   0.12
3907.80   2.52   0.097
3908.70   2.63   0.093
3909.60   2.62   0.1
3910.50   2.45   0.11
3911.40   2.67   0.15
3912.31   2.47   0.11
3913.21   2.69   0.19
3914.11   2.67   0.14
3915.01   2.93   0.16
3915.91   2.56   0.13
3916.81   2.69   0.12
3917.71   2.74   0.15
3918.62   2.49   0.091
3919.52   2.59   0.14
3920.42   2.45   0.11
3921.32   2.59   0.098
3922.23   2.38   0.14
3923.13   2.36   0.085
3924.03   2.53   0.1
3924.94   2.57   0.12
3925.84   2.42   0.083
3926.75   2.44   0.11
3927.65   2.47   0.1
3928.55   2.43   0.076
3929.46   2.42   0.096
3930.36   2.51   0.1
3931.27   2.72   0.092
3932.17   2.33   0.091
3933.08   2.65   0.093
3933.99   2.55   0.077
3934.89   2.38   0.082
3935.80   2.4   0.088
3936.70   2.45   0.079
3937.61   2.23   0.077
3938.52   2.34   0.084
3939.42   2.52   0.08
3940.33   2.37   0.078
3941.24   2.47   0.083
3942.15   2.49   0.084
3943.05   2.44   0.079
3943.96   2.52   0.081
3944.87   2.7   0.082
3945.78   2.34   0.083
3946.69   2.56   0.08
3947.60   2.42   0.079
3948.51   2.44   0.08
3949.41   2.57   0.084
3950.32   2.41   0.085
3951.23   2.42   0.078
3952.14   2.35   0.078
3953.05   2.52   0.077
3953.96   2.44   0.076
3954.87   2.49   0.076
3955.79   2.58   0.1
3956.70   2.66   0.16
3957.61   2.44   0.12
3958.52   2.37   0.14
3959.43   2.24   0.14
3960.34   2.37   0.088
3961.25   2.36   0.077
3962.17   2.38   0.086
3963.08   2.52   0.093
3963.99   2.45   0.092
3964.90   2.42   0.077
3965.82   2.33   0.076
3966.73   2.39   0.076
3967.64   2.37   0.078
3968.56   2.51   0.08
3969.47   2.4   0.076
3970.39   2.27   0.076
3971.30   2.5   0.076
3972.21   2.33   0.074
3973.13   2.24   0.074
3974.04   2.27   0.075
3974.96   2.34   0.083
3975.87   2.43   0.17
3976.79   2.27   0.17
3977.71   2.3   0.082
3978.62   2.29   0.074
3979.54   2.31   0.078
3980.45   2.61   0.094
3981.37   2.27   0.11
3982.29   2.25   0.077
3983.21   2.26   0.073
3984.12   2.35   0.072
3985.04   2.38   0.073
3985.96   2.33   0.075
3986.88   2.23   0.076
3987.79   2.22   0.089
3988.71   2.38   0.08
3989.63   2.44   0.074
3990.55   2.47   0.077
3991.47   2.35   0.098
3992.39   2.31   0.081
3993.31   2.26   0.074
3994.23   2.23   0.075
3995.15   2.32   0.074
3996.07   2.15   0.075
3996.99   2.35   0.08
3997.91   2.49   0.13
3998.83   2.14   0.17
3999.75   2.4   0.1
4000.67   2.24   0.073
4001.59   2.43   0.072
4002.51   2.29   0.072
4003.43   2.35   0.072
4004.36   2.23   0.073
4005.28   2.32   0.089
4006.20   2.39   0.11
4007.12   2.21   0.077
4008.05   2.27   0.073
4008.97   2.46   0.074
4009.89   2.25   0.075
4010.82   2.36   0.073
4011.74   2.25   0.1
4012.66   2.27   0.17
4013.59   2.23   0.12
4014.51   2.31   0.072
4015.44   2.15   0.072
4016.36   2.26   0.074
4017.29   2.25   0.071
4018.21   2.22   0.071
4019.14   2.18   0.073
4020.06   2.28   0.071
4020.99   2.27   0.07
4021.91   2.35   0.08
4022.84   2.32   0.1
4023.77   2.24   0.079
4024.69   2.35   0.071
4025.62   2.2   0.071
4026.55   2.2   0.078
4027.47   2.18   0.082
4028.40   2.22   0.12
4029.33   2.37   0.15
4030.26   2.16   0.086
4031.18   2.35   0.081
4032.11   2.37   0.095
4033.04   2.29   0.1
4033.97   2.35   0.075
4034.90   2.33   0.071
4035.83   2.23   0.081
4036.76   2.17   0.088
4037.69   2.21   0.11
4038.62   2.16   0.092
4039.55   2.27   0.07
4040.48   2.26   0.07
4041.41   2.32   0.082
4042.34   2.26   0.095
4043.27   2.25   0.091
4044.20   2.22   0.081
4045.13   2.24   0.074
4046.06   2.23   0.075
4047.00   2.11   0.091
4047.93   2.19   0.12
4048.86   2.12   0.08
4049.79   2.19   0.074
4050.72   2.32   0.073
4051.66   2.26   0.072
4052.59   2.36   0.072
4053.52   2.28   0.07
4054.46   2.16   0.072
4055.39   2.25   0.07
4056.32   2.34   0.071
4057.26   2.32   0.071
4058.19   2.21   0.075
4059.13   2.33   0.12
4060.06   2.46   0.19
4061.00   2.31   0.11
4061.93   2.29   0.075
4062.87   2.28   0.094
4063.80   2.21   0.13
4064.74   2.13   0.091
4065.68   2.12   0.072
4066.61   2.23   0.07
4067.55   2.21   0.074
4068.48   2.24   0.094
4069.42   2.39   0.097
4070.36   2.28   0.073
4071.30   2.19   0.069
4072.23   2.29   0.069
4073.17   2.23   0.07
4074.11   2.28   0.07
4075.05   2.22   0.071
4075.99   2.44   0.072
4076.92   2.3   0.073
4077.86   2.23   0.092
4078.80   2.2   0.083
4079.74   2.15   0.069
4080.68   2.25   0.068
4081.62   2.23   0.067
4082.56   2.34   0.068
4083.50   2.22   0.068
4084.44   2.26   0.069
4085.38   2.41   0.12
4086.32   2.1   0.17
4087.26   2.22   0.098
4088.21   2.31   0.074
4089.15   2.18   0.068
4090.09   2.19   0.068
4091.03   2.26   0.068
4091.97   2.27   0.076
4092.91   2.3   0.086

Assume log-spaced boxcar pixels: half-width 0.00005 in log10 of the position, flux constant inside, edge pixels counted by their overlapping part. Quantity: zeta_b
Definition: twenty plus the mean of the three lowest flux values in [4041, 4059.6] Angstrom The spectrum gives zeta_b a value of 22.1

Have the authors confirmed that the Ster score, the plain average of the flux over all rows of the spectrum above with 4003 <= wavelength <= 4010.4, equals 2.31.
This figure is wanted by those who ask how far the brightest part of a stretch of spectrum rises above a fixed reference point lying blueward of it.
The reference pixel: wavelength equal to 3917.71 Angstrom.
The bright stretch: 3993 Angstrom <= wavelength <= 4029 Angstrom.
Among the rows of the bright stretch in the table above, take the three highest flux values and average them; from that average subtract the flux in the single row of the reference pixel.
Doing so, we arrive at -0.28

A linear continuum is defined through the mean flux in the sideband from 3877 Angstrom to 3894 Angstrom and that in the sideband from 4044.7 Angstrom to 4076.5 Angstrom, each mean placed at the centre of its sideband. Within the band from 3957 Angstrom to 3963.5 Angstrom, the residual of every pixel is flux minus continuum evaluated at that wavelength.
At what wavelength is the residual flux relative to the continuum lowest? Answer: 3959.43 Angstrom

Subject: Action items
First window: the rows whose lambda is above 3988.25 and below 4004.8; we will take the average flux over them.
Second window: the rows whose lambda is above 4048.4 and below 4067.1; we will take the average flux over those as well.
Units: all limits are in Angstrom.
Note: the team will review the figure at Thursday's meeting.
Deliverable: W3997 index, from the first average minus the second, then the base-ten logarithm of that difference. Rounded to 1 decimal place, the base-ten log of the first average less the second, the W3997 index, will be -1.2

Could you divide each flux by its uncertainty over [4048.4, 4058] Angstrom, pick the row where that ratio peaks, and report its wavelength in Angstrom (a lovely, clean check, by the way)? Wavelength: 4056.32 Angstrom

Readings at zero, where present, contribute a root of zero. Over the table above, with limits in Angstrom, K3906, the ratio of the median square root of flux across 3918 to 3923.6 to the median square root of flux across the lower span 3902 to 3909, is 0.99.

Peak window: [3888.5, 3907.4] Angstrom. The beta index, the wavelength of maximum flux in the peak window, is 3888.95 Angstrom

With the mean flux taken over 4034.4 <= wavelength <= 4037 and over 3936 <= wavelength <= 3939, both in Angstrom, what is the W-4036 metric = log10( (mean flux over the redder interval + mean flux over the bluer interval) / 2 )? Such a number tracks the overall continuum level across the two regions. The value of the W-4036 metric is 0.36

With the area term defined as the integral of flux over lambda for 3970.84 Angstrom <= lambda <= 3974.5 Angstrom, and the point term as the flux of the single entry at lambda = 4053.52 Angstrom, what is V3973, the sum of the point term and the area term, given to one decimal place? 10.8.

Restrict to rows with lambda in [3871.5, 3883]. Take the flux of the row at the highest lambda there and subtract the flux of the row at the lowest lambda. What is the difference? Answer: 0.10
